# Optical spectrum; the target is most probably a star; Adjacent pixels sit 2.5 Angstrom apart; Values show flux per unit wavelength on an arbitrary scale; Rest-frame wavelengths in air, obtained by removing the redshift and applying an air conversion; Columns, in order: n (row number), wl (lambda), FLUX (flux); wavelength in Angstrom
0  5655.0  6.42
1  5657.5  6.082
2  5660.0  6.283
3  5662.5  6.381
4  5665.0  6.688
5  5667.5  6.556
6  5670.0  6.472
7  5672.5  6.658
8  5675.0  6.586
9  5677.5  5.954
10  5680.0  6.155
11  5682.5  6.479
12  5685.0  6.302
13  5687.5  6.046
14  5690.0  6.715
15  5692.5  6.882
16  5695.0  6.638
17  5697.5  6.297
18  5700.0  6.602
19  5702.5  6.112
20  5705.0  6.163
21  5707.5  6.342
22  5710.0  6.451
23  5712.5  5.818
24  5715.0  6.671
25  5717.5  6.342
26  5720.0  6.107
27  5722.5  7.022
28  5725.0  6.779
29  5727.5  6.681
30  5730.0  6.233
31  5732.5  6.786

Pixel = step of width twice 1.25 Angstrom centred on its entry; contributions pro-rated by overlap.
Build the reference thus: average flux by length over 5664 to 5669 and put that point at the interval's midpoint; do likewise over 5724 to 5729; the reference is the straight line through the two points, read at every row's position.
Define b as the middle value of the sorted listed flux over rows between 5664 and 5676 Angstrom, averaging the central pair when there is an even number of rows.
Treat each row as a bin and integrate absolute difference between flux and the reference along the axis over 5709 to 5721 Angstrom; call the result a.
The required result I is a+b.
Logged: 11.5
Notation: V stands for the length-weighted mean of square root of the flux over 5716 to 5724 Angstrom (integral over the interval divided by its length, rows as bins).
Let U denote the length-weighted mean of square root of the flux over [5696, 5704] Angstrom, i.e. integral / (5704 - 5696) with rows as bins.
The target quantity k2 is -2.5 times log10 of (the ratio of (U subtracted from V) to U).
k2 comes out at 4.8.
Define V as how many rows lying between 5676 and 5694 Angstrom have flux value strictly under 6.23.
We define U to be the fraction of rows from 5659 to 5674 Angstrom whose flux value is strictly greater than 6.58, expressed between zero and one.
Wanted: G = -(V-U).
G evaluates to -2.7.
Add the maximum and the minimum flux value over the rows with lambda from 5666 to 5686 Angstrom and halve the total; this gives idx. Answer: 6.31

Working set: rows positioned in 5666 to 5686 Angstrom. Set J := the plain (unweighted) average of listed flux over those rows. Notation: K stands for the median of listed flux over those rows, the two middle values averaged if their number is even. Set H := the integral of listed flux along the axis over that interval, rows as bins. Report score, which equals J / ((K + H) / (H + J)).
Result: 6.39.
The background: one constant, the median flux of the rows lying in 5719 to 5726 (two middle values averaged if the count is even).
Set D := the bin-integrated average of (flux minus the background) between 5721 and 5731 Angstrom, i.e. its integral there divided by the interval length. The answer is -0.10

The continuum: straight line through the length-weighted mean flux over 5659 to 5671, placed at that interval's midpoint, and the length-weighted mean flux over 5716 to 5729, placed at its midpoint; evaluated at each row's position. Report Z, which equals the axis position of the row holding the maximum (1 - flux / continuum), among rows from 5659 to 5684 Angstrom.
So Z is 5677.5 Angstrom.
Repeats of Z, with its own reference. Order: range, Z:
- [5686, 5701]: 5687.5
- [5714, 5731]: 5720.0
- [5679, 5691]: 5687.5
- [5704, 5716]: 5712.5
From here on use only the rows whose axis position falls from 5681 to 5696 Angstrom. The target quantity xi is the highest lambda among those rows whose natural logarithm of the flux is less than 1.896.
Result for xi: 5695.0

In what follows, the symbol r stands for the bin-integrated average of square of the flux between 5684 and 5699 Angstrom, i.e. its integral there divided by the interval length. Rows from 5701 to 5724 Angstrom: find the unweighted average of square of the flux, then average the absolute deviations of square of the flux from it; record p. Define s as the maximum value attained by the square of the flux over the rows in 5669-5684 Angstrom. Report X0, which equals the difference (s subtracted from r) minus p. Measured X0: -5.4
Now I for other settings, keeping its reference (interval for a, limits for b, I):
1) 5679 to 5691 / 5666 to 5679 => 10.5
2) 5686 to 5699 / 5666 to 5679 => 9.8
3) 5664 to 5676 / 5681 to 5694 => 7.3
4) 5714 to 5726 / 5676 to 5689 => 9.5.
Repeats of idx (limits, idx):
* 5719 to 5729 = 6.56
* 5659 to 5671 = 6.49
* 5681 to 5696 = 6.46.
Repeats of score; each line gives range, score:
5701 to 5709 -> 6.21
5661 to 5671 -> 6.53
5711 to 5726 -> 6.45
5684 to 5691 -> 6.36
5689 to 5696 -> 6.75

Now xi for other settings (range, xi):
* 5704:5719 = 5717.5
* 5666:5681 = 5680.0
